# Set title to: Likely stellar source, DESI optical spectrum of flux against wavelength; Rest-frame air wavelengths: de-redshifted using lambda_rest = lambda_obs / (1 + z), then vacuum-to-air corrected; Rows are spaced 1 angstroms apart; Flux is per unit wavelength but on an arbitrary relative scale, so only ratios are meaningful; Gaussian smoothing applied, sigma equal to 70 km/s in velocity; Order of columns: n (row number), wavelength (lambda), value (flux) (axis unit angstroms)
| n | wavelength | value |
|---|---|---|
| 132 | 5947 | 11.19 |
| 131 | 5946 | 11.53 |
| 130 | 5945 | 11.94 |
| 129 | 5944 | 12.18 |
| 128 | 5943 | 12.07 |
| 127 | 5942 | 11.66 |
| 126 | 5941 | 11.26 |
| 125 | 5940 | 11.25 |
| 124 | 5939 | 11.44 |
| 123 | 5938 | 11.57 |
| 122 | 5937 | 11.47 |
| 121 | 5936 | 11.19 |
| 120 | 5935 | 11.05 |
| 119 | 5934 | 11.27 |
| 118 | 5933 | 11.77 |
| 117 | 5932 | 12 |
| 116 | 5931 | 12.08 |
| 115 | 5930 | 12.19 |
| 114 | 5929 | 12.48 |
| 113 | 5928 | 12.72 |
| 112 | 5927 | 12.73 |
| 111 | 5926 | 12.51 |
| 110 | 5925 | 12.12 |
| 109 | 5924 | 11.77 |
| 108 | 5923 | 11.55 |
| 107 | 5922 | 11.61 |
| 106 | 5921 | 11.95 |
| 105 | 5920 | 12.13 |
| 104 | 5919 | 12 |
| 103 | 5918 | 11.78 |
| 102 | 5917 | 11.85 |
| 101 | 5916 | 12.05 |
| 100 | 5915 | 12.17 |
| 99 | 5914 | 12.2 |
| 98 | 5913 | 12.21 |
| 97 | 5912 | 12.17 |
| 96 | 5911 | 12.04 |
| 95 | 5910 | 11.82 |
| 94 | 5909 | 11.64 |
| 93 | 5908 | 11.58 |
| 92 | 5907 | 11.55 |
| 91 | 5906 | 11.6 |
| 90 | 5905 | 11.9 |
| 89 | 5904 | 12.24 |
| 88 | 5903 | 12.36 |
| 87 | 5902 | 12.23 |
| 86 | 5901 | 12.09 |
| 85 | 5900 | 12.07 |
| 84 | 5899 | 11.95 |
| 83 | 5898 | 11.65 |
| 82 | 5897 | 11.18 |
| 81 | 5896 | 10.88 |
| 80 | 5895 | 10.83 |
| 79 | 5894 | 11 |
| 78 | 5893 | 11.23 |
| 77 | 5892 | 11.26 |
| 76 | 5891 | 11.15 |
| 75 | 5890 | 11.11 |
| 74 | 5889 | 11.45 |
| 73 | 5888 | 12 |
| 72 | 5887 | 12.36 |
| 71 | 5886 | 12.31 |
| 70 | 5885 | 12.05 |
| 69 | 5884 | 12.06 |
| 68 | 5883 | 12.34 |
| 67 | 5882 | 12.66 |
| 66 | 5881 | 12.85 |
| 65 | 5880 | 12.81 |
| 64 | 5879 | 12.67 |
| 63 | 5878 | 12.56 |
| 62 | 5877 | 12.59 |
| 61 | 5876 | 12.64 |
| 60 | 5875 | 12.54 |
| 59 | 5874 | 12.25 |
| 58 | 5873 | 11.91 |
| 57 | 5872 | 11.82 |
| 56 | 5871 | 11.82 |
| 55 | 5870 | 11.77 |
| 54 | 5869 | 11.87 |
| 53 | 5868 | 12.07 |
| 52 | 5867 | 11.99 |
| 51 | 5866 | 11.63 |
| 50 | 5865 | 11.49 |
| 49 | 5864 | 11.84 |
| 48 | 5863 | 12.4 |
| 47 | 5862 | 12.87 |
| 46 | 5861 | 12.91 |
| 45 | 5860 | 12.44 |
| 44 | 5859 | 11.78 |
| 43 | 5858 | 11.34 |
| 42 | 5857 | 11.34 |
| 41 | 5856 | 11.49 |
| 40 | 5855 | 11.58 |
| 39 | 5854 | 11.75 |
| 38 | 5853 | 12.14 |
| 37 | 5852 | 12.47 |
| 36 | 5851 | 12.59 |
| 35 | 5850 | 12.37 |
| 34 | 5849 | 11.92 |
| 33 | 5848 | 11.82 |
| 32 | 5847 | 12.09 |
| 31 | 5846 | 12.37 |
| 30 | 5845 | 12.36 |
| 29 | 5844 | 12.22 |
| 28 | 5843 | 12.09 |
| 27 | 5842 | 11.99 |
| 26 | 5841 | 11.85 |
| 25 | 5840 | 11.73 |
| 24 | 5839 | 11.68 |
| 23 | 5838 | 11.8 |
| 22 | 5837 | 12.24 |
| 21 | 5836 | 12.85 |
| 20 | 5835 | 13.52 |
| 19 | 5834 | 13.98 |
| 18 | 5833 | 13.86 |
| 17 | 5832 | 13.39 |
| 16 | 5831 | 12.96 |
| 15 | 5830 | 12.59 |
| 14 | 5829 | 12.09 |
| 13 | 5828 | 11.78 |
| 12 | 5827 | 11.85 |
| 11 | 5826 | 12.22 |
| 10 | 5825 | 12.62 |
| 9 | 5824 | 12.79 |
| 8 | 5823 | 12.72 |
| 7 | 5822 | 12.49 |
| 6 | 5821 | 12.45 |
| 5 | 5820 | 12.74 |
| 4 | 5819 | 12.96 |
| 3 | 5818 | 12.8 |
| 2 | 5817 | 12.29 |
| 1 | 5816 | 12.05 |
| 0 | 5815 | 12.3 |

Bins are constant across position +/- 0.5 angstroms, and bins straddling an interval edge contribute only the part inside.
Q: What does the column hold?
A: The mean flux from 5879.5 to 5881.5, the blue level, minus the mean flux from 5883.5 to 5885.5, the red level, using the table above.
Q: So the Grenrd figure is 0.8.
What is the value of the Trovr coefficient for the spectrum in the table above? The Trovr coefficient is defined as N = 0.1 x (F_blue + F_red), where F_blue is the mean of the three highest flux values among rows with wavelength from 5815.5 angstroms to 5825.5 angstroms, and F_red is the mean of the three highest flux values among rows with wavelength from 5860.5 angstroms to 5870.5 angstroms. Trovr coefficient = 2.56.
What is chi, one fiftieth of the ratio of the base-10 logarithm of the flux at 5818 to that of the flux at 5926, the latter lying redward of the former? 0.0202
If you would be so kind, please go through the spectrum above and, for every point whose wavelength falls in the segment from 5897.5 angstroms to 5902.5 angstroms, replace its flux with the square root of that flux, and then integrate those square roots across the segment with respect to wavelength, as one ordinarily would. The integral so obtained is 17.3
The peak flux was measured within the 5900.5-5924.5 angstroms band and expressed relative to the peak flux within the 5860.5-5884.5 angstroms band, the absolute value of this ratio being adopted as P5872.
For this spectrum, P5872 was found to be 0.96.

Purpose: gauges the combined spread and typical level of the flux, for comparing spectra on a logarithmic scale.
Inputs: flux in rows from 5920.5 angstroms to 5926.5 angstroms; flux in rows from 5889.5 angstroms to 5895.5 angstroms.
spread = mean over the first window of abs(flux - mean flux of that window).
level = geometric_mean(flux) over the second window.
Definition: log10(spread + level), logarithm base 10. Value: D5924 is 1.056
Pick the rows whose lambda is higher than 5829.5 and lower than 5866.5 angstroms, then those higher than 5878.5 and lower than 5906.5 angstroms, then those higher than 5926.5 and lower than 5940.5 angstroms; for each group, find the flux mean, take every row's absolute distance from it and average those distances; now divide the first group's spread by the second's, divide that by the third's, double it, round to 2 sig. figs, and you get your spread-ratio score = 4.2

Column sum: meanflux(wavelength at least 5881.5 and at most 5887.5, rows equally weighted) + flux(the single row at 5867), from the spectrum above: 24.3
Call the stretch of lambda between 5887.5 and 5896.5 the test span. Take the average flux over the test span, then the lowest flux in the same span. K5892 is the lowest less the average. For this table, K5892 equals -0.38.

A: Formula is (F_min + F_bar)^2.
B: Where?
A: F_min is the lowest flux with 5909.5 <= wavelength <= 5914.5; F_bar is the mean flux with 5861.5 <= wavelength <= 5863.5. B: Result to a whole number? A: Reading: 598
